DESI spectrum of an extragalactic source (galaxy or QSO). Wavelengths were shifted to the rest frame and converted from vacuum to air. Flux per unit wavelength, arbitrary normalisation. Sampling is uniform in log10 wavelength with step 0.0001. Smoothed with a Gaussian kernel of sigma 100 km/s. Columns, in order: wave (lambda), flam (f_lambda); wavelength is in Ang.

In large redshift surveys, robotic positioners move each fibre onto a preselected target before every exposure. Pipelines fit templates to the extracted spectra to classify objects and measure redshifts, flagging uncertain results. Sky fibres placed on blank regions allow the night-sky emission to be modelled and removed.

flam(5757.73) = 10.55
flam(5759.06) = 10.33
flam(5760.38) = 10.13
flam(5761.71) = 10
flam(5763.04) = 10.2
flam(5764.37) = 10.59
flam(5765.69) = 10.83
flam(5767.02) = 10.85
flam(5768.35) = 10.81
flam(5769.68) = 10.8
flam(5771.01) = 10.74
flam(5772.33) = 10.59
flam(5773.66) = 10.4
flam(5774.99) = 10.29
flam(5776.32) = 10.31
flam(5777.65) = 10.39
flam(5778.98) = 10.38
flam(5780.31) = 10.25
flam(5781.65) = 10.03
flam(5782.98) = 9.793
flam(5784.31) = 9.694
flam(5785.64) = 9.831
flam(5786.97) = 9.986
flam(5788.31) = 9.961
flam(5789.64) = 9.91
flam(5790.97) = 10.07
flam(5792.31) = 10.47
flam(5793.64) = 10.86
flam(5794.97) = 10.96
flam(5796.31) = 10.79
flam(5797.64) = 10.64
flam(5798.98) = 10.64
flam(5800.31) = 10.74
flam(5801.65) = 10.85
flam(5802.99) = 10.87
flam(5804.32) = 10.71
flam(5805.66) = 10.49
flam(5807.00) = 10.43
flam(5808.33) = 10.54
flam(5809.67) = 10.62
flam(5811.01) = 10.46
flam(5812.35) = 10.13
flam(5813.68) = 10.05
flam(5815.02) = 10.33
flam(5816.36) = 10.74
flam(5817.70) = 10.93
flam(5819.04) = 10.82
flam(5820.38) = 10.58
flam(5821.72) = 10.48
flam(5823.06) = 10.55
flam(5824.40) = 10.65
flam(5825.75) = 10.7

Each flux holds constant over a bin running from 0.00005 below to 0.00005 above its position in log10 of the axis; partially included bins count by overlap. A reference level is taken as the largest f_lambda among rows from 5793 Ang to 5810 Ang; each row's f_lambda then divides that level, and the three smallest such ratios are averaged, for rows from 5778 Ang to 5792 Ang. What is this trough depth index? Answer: 1.07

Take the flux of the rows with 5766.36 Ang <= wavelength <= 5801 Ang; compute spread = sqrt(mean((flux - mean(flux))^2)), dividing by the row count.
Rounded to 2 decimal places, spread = 0.38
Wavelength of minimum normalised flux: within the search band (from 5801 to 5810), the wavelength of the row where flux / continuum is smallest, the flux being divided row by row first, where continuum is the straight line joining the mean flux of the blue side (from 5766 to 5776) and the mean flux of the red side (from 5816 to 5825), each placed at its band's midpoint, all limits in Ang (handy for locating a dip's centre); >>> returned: 5807.00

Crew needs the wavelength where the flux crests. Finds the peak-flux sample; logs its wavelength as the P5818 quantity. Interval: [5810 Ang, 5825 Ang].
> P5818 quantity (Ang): 5817.70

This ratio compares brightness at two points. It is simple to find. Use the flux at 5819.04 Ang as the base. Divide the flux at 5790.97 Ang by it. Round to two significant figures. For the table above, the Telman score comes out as 0.93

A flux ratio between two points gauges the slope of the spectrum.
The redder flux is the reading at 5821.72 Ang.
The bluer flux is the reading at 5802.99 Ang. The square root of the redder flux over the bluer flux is 0.982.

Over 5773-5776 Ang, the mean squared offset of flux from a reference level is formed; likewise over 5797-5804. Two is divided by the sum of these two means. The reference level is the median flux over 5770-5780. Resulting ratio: 14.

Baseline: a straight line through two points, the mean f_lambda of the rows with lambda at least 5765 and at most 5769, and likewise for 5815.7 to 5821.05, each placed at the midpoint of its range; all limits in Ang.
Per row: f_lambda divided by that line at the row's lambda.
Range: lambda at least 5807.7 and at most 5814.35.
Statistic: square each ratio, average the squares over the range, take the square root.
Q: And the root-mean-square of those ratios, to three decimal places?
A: 0.962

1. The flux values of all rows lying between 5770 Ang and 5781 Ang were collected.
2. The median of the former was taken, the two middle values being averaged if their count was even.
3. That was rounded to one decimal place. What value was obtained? 10.4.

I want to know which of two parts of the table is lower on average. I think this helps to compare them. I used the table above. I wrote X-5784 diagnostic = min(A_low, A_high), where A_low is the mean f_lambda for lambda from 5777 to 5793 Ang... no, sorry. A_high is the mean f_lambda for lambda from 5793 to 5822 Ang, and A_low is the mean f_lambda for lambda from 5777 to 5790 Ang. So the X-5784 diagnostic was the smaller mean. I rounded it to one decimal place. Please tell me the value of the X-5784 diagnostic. 10.0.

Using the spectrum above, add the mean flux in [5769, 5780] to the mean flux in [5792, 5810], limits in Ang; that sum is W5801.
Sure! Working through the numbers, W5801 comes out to 21.2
